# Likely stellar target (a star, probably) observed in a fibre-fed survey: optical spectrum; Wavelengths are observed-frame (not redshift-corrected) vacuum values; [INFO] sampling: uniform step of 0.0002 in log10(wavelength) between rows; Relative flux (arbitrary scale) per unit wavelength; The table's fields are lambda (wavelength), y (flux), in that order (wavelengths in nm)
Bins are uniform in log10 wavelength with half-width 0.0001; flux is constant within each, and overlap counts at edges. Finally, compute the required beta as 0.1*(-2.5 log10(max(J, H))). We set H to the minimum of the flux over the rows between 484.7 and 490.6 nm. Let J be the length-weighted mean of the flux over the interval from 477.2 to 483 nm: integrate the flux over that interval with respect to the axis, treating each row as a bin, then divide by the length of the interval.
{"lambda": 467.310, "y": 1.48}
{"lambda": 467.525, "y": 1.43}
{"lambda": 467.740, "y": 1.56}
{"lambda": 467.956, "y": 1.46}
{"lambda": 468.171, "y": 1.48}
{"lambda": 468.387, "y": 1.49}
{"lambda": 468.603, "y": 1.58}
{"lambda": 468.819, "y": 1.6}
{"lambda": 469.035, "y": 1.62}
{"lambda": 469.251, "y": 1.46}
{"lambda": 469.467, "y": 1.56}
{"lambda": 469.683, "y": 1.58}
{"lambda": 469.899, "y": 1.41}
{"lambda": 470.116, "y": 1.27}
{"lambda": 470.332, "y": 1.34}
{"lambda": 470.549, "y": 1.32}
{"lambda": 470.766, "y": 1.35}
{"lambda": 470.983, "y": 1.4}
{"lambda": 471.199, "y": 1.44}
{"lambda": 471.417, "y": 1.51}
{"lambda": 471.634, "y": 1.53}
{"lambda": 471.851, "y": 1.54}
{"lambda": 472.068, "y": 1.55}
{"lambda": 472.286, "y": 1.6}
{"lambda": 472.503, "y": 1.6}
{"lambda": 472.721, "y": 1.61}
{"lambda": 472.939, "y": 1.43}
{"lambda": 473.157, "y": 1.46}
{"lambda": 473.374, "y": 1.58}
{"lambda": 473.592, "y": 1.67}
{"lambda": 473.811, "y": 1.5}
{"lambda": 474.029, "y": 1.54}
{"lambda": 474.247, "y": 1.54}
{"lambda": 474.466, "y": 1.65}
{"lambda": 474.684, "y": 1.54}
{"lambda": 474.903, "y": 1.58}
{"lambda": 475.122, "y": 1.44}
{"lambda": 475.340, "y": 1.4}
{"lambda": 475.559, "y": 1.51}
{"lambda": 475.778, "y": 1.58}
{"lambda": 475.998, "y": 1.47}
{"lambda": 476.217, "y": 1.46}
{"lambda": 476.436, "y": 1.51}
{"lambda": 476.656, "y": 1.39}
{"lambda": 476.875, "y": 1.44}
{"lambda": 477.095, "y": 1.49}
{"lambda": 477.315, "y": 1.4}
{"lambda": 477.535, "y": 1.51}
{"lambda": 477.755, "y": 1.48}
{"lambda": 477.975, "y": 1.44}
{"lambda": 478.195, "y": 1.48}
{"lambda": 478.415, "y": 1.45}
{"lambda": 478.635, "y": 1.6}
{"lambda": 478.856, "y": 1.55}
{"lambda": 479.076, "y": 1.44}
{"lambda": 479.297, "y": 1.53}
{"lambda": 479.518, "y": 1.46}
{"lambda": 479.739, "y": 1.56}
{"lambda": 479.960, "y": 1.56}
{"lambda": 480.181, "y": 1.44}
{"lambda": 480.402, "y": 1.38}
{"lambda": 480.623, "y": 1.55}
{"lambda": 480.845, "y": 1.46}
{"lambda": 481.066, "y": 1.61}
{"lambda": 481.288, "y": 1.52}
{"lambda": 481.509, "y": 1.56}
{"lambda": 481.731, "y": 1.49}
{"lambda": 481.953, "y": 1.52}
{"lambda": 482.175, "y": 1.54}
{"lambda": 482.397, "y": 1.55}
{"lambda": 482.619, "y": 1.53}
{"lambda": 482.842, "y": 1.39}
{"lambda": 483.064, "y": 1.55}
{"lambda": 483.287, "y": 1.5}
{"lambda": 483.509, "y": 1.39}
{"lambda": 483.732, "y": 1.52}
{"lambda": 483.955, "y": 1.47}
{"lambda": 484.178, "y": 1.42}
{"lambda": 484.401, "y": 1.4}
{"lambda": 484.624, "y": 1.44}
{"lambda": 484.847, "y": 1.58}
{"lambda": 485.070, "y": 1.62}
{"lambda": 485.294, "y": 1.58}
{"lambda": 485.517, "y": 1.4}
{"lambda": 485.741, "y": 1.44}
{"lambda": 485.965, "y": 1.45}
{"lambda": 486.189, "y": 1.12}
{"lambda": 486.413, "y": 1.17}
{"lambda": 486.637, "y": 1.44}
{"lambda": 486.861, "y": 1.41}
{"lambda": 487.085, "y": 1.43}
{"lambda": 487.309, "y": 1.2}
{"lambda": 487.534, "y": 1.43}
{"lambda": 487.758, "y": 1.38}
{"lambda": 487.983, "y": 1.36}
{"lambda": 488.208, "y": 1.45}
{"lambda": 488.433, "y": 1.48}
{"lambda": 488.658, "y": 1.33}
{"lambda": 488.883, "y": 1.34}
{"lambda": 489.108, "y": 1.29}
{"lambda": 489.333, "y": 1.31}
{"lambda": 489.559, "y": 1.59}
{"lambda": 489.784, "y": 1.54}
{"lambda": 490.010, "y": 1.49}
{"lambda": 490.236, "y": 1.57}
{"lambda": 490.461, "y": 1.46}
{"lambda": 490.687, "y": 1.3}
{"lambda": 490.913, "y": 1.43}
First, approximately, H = 1.12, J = 1.50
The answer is -0.0441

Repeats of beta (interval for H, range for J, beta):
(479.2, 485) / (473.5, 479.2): -0.0441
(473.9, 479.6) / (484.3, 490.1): -0.0373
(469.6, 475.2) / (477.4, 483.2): -0.0444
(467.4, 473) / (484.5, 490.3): -0.0377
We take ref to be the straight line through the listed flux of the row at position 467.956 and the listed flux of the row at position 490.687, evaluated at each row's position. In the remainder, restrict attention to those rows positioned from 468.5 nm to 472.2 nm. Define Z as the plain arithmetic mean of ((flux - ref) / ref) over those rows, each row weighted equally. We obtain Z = 0.021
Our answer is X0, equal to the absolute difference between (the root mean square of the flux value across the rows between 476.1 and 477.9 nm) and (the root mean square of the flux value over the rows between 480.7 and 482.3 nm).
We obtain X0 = 0.07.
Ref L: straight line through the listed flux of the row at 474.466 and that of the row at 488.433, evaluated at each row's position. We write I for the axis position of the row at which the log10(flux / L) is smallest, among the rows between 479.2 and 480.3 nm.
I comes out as 480.181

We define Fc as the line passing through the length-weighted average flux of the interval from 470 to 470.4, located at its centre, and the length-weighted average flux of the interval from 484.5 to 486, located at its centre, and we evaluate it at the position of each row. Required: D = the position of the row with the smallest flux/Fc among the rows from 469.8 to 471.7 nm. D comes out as 470.116 nm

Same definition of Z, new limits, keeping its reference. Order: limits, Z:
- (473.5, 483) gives 0.084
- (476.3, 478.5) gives 0.047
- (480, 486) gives 0.103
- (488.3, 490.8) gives 0.091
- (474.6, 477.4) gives 0.053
